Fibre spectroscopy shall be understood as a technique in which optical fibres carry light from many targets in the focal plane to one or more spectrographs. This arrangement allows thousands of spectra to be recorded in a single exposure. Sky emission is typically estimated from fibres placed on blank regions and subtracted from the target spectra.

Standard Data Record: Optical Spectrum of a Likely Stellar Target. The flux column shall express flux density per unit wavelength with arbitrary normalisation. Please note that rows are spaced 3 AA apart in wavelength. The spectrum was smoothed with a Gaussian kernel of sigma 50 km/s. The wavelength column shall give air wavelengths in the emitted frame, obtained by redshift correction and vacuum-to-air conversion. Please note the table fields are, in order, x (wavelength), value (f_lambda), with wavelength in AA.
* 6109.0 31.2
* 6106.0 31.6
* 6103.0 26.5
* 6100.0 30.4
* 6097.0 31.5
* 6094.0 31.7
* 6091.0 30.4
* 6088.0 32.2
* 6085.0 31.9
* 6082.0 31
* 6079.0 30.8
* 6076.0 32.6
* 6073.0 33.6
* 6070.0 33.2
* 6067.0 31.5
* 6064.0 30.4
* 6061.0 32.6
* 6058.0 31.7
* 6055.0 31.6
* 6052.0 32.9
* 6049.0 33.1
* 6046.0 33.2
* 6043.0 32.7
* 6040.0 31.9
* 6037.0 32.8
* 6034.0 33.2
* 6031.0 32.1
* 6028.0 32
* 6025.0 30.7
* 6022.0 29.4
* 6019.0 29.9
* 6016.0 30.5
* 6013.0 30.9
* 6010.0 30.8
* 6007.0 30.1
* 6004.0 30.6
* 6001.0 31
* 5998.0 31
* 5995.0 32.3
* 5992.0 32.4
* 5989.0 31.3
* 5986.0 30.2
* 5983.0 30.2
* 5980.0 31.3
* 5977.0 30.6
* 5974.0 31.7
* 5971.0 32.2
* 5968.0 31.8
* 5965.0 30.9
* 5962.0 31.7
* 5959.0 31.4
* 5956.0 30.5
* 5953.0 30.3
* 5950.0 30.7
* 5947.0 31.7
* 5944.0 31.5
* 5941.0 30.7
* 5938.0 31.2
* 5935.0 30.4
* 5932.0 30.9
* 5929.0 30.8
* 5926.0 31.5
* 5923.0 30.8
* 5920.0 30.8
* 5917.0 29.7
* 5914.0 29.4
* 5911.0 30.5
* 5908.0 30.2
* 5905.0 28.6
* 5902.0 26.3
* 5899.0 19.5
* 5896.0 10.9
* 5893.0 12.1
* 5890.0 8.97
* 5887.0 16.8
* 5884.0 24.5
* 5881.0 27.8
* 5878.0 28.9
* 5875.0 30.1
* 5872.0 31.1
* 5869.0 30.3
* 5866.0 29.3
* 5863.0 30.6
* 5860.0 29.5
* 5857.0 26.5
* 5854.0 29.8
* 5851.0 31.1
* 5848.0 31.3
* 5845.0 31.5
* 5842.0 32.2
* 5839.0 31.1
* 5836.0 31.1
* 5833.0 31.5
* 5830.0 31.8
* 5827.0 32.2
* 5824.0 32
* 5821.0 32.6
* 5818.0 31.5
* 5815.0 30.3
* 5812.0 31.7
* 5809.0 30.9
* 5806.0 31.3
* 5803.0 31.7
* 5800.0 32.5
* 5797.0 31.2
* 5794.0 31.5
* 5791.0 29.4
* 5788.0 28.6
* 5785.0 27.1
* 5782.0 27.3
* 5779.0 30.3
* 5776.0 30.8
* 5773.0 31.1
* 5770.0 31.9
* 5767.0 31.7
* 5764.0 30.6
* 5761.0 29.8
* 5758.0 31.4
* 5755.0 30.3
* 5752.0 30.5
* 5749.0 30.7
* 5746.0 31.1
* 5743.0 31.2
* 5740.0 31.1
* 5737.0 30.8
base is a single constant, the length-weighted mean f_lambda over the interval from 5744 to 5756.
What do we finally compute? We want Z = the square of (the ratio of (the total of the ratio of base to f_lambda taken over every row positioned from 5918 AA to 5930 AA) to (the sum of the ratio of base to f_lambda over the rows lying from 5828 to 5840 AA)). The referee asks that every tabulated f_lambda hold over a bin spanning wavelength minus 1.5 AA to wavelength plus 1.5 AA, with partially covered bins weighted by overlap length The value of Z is 1.03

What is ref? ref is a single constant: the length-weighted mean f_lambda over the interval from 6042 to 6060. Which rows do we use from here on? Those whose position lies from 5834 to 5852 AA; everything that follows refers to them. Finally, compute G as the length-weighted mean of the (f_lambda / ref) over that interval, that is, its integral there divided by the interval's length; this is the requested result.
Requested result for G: 0.965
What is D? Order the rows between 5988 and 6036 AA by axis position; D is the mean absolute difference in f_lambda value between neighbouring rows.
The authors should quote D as 0.63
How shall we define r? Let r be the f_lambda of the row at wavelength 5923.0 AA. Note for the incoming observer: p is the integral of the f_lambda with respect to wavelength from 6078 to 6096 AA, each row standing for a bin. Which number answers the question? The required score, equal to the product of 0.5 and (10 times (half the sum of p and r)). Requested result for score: 1488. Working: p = 564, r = 30.8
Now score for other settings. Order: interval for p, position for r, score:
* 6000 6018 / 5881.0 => 1447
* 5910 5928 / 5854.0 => 1445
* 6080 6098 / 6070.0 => 1497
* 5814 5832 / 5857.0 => 1496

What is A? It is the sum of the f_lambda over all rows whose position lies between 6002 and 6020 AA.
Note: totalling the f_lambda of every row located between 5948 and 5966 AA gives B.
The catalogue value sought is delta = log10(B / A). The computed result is 0.006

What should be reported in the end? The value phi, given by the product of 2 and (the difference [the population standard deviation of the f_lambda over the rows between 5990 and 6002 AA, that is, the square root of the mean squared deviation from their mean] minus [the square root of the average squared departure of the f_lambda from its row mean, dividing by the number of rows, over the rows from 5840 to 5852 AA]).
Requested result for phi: 0.5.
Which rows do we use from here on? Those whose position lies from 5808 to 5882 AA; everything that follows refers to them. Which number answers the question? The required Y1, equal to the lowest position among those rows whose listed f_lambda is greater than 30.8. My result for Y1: 5809.0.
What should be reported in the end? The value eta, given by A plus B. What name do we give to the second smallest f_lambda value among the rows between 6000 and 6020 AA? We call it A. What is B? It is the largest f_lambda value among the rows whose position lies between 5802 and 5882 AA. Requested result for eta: 63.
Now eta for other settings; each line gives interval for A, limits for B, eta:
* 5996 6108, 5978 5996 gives 62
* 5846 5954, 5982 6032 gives 43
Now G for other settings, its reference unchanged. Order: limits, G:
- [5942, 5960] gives 0.953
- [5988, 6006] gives 0.965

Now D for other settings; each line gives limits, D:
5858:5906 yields 3.22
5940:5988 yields 0.62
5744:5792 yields 0.85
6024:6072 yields 0.85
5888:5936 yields 1.90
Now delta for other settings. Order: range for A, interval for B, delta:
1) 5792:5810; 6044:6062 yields 0.014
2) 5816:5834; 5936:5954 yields -0.013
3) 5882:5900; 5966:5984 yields 0.306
